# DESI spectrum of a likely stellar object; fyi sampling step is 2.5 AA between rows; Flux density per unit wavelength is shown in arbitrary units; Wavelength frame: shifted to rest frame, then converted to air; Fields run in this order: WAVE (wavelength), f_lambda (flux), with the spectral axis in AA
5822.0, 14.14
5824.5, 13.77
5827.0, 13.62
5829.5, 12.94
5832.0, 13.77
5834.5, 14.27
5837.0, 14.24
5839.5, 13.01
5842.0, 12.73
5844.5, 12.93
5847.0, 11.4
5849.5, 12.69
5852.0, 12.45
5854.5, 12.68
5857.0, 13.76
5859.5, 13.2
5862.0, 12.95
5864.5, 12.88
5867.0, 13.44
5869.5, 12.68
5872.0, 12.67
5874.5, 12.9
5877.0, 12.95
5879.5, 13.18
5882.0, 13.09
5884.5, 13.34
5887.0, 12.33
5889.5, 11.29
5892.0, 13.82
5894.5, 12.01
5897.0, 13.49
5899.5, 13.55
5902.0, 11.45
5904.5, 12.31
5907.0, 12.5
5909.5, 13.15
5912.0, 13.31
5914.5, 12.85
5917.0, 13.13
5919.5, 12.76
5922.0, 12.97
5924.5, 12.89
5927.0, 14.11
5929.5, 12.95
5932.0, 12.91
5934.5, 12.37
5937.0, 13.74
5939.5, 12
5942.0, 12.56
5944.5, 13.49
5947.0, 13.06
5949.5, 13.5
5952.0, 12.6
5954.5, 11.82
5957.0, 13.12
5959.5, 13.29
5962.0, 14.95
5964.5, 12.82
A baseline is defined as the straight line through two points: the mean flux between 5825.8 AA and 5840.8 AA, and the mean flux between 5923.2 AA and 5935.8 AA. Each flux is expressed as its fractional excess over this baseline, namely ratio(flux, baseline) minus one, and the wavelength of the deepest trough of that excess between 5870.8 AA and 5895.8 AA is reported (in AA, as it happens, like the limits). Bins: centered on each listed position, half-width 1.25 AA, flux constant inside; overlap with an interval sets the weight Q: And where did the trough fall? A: 5889.5 AA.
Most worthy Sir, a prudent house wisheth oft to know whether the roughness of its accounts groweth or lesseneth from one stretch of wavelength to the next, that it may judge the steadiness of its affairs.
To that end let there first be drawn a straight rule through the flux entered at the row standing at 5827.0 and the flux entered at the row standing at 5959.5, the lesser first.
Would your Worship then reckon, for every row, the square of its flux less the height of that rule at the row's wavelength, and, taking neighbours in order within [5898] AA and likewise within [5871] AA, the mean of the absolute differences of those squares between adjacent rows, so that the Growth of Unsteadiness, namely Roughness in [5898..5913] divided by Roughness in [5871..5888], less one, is 3.5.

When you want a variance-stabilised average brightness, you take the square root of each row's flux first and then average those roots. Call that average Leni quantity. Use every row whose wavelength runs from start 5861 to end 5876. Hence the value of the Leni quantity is 3.594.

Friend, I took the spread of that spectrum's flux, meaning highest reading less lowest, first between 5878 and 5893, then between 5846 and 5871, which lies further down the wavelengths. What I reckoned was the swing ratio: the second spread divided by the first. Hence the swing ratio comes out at 0.93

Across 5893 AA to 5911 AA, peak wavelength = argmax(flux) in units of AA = 5899.5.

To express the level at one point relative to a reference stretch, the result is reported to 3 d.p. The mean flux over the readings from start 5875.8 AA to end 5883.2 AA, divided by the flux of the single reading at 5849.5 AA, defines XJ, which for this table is 1.030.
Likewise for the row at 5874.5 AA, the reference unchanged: 1.013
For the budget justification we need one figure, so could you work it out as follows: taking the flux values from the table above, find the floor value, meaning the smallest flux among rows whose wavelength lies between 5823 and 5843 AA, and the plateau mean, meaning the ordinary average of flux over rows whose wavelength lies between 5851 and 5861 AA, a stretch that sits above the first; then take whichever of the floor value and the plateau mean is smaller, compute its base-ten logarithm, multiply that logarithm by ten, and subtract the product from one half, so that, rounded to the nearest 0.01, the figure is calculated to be -10.55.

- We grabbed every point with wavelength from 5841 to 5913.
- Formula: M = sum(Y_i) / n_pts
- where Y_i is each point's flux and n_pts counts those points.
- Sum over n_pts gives 12.8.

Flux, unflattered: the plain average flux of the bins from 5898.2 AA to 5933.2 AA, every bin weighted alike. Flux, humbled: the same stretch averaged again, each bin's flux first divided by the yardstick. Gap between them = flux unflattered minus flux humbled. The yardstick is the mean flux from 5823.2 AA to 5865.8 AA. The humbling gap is 11.9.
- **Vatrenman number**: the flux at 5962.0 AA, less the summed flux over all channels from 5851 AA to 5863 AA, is -50.1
